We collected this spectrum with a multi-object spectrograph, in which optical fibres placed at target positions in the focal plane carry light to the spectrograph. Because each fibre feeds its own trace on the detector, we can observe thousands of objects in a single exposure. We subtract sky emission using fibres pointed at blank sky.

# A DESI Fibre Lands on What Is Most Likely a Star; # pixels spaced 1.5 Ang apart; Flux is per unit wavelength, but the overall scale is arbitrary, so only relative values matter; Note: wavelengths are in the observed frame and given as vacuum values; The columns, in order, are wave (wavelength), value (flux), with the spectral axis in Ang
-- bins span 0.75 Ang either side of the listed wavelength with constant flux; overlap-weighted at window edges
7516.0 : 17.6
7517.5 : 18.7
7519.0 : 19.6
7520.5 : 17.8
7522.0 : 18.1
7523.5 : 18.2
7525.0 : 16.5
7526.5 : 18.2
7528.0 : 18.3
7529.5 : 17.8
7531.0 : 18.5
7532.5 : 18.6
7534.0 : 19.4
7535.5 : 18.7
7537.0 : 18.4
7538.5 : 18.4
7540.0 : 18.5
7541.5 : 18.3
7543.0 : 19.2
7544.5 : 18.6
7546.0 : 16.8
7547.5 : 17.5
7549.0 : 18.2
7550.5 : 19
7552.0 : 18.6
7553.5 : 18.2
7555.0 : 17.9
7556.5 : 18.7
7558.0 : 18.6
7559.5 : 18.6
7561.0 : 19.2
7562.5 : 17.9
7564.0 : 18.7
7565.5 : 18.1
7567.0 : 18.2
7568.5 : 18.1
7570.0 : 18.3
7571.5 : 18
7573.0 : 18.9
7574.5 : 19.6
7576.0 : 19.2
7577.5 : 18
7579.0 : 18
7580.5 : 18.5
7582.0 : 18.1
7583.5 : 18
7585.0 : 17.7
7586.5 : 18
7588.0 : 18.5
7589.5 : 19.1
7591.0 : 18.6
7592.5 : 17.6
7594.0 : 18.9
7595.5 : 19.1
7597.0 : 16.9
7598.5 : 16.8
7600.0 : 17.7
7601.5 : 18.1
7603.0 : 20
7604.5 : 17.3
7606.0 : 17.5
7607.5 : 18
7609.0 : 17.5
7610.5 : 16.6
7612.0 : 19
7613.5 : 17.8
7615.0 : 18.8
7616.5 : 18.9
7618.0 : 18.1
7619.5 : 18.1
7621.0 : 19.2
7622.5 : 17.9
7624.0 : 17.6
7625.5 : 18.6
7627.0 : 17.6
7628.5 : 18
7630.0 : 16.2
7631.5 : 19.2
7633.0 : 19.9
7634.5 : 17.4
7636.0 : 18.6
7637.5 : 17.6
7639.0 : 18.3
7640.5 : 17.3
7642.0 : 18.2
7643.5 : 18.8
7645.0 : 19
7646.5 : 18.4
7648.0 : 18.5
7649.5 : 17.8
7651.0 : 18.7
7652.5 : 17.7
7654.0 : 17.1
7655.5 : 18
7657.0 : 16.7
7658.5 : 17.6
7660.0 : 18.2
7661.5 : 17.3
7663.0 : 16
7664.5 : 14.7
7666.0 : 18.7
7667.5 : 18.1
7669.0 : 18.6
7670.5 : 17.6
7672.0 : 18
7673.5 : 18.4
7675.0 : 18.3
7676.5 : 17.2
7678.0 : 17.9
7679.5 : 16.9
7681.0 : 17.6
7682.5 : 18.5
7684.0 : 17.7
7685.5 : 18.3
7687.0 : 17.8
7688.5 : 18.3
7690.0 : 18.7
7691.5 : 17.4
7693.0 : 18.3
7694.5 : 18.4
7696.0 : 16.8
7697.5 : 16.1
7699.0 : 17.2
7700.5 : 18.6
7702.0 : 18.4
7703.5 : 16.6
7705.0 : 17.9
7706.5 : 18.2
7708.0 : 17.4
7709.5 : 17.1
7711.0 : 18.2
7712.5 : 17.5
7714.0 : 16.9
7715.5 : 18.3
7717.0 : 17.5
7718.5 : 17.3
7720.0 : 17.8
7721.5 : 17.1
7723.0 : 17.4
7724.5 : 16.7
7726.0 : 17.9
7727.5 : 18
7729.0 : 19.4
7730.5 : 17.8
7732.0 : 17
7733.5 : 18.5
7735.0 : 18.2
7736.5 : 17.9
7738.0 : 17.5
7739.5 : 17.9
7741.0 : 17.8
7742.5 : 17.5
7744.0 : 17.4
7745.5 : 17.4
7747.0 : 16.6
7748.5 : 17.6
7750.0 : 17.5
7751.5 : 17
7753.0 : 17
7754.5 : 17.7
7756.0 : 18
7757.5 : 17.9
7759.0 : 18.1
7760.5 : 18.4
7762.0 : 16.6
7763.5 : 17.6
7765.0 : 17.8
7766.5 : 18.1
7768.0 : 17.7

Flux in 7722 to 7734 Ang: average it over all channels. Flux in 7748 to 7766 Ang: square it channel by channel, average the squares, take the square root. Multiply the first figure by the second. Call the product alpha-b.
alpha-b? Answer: 314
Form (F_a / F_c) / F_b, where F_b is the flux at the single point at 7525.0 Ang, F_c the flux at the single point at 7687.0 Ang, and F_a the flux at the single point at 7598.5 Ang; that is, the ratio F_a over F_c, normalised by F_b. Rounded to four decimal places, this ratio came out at 0.0572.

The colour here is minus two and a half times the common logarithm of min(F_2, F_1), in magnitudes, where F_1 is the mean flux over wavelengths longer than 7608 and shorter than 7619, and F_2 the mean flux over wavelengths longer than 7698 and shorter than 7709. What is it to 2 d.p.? -3.12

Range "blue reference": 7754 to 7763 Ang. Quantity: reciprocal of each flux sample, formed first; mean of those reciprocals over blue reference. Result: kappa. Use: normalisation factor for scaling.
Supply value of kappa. 0.0563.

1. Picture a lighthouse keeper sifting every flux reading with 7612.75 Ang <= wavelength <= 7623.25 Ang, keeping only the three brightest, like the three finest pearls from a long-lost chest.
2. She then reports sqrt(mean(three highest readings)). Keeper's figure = 4.36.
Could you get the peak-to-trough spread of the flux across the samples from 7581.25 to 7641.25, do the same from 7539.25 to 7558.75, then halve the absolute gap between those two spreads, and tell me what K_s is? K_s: 0.70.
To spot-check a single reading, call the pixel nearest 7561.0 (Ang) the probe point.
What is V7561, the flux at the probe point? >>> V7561 19.2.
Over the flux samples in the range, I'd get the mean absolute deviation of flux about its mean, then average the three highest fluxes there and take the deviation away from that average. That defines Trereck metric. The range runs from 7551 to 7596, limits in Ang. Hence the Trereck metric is 18.91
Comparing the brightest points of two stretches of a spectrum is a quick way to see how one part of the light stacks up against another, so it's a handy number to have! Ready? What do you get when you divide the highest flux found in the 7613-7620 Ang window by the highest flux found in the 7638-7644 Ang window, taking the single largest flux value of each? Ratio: 1.01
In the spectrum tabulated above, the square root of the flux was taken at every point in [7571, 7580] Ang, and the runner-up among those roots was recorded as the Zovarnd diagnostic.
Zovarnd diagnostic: 4.38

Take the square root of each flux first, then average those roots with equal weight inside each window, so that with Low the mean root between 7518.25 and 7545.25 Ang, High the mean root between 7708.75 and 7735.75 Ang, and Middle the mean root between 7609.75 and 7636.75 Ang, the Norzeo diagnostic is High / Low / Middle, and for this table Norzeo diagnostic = 0.230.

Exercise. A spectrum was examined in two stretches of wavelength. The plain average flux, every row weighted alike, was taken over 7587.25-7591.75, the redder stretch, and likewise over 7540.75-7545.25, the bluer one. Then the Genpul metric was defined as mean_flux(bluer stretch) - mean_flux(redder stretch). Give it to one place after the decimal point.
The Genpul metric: 0.0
